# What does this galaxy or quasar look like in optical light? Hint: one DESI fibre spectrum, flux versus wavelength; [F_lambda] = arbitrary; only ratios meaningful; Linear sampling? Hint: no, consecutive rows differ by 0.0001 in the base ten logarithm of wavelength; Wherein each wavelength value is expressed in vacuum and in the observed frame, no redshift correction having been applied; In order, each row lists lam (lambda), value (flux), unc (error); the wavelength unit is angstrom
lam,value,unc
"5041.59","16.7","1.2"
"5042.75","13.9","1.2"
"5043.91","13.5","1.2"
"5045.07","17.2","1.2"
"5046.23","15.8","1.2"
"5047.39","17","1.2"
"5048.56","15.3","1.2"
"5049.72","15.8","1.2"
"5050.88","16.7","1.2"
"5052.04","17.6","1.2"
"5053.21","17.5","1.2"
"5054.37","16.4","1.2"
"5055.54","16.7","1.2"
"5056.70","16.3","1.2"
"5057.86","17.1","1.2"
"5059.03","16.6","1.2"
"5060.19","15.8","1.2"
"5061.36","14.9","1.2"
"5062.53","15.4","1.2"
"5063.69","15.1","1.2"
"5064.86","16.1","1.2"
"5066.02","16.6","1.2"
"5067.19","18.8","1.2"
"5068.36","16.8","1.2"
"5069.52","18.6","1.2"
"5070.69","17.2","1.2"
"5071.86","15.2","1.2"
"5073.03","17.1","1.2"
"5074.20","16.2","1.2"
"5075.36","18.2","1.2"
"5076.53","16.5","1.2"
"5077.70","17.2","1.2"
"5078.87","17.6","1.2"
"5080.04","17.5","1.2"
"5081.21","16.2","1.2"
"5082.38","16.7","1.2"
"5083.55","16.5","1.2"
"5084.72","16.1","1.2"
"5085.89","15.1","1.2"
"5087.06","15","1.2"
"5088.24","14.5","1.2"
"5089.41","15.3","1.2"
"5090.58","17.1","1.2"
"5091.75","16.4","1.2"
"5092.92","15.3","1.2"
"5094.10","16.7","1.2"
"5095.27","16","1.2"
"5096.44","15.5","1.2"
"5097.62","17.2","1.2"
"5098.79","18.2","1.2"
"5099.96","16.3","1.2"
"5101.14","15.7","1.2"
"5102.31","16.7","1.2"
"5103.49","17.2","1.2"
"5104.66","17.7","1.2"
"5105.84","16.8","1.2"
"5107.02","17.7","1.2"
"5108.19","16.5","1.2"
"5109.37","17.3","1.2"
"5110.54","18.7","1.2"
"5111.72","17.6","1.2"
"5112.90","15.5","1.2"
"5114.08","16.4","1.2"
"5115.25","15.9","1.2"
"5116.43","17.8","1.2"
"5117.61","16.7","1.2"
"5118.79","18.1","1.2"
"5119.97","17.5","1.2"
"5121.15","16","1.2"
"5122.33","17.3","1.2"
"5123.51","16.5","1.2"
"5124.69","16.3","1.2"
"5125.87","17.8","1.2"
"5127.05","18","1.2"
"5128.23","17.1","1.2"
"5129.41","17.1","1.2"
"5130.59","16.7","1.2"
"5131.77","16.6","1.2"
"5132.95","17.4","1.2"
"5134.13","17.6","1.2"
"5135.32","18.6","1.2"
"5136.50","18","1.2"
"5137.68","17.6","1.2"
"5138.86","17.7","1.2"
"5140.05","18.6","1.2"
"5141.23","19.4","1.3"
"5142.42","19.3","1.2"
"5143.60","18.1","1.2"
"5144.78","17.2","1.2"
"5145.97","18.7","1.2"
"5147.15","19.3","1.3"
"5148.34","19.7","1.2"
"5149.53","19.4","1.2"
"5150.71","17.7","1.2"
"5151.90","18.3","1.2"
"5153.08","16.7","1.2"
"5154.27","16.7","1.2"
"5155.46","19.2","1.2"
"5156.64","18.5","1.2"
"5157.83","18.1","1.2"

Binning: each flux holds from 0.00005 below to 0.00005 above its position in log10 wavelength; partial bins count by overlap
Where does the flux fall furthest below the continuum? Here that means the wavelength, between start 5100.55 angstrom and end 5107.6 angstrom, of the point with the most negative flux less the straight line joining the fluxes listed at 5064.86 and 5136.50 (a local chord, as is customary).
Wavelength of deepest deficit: 5101.14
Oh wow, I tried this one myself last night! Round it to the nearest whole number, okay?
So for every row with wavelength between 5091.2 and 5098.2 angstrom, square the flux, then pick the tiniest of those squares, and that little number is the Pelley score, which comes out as 234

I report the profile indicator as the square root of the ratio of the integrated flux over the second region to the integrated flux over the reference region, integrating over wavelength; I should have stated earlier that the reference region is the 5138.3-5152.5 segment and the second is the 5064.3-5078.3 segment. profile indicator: 0.950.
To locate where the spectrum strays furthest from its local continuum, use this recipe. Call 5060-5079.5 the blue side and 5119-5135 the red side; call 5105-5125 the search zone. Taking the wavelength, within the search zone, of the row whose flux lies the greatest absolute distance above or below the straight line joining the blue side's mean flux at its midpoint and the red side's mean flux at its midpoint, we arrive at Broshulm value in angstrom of 5110.54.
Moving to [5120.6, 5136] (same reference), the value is 5135.32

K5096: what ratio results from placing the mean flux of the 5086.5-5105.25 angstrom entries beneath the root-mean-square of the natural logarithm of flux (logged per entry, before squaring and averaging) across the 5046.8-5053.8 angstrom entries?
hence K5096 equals 0.172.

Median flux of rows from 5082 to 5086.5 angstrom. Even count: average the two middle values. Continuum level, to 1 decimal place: 16.3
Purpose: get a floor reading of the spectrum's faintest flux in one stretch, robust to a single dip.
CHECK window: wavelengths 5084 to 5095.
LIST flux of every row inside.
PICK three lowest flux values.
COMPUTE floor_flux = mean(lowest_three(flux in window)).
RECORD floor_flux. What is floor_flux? 14.9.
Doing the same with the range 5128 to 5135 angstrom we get 16.8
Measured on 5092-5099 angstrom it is 15.6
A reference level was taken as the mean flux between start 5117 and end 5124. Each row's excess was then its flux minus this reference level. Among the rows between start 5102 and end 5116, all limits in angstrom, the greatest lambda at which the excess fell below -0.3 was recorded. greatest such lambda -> 5115.25 angstrom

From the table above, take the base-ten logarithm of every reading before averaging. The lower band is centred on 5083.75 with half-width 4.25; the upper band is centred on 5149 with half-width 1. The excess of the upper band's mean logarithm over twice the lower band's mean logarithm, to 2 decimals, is -1.12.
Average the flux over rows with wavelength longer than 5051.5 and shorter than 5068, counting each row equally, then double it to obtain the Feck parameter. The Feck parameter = 33.0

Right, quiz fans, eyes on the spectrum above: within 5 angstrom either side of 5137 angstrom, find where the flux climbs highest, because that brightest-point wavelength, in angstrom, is 5141.23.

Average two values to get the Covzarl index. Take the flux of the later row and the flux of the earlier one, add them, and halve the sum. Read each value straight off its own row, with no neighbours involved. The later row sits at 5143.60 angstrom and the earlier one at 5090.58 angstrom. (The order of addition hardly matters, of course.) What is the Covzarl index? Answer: 17.6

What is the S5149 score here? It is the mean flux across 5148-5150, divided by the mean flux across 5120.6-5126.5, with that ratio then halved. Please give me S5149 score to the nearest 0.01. 0.58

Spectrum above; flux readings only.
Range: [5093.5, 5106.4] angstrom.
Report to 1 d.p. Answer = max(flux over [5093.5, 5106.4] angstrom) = 18.2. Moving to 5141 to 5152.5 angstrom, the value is 19.7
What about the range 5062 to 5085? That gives 18.8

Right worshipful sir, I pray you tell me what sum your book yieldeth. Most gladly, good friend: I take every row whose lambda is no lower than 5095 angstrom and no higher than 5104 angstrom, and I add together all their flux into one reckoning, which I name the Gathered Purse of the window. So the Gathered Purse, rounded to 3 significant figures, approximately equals 133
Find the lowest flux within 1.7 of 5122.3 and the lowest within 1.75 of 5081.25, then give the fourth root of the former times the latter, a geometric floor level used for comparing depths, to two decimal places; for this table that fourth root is 4.01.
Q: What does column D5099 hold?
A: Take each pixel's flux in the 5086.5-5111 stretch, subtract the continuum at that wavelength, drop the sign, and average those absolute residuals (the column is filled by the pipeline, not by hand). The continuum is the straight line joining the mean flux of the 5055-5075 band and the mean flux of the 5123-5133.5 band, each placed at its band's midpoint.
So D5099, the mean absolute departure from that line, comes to 0.85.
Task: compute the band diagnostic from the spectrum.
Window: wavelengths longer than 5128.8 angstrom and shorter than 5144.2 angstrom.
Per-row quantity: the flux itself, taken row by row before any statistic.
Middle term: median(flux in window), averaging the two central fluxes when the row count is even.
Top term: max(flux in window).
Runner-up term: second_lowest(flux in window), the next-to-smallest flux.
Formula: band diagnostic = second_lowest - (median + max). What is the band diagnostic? -20.4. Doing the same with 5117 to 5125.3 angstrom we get -18.5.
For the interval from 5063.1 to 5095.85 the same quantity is -20.3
